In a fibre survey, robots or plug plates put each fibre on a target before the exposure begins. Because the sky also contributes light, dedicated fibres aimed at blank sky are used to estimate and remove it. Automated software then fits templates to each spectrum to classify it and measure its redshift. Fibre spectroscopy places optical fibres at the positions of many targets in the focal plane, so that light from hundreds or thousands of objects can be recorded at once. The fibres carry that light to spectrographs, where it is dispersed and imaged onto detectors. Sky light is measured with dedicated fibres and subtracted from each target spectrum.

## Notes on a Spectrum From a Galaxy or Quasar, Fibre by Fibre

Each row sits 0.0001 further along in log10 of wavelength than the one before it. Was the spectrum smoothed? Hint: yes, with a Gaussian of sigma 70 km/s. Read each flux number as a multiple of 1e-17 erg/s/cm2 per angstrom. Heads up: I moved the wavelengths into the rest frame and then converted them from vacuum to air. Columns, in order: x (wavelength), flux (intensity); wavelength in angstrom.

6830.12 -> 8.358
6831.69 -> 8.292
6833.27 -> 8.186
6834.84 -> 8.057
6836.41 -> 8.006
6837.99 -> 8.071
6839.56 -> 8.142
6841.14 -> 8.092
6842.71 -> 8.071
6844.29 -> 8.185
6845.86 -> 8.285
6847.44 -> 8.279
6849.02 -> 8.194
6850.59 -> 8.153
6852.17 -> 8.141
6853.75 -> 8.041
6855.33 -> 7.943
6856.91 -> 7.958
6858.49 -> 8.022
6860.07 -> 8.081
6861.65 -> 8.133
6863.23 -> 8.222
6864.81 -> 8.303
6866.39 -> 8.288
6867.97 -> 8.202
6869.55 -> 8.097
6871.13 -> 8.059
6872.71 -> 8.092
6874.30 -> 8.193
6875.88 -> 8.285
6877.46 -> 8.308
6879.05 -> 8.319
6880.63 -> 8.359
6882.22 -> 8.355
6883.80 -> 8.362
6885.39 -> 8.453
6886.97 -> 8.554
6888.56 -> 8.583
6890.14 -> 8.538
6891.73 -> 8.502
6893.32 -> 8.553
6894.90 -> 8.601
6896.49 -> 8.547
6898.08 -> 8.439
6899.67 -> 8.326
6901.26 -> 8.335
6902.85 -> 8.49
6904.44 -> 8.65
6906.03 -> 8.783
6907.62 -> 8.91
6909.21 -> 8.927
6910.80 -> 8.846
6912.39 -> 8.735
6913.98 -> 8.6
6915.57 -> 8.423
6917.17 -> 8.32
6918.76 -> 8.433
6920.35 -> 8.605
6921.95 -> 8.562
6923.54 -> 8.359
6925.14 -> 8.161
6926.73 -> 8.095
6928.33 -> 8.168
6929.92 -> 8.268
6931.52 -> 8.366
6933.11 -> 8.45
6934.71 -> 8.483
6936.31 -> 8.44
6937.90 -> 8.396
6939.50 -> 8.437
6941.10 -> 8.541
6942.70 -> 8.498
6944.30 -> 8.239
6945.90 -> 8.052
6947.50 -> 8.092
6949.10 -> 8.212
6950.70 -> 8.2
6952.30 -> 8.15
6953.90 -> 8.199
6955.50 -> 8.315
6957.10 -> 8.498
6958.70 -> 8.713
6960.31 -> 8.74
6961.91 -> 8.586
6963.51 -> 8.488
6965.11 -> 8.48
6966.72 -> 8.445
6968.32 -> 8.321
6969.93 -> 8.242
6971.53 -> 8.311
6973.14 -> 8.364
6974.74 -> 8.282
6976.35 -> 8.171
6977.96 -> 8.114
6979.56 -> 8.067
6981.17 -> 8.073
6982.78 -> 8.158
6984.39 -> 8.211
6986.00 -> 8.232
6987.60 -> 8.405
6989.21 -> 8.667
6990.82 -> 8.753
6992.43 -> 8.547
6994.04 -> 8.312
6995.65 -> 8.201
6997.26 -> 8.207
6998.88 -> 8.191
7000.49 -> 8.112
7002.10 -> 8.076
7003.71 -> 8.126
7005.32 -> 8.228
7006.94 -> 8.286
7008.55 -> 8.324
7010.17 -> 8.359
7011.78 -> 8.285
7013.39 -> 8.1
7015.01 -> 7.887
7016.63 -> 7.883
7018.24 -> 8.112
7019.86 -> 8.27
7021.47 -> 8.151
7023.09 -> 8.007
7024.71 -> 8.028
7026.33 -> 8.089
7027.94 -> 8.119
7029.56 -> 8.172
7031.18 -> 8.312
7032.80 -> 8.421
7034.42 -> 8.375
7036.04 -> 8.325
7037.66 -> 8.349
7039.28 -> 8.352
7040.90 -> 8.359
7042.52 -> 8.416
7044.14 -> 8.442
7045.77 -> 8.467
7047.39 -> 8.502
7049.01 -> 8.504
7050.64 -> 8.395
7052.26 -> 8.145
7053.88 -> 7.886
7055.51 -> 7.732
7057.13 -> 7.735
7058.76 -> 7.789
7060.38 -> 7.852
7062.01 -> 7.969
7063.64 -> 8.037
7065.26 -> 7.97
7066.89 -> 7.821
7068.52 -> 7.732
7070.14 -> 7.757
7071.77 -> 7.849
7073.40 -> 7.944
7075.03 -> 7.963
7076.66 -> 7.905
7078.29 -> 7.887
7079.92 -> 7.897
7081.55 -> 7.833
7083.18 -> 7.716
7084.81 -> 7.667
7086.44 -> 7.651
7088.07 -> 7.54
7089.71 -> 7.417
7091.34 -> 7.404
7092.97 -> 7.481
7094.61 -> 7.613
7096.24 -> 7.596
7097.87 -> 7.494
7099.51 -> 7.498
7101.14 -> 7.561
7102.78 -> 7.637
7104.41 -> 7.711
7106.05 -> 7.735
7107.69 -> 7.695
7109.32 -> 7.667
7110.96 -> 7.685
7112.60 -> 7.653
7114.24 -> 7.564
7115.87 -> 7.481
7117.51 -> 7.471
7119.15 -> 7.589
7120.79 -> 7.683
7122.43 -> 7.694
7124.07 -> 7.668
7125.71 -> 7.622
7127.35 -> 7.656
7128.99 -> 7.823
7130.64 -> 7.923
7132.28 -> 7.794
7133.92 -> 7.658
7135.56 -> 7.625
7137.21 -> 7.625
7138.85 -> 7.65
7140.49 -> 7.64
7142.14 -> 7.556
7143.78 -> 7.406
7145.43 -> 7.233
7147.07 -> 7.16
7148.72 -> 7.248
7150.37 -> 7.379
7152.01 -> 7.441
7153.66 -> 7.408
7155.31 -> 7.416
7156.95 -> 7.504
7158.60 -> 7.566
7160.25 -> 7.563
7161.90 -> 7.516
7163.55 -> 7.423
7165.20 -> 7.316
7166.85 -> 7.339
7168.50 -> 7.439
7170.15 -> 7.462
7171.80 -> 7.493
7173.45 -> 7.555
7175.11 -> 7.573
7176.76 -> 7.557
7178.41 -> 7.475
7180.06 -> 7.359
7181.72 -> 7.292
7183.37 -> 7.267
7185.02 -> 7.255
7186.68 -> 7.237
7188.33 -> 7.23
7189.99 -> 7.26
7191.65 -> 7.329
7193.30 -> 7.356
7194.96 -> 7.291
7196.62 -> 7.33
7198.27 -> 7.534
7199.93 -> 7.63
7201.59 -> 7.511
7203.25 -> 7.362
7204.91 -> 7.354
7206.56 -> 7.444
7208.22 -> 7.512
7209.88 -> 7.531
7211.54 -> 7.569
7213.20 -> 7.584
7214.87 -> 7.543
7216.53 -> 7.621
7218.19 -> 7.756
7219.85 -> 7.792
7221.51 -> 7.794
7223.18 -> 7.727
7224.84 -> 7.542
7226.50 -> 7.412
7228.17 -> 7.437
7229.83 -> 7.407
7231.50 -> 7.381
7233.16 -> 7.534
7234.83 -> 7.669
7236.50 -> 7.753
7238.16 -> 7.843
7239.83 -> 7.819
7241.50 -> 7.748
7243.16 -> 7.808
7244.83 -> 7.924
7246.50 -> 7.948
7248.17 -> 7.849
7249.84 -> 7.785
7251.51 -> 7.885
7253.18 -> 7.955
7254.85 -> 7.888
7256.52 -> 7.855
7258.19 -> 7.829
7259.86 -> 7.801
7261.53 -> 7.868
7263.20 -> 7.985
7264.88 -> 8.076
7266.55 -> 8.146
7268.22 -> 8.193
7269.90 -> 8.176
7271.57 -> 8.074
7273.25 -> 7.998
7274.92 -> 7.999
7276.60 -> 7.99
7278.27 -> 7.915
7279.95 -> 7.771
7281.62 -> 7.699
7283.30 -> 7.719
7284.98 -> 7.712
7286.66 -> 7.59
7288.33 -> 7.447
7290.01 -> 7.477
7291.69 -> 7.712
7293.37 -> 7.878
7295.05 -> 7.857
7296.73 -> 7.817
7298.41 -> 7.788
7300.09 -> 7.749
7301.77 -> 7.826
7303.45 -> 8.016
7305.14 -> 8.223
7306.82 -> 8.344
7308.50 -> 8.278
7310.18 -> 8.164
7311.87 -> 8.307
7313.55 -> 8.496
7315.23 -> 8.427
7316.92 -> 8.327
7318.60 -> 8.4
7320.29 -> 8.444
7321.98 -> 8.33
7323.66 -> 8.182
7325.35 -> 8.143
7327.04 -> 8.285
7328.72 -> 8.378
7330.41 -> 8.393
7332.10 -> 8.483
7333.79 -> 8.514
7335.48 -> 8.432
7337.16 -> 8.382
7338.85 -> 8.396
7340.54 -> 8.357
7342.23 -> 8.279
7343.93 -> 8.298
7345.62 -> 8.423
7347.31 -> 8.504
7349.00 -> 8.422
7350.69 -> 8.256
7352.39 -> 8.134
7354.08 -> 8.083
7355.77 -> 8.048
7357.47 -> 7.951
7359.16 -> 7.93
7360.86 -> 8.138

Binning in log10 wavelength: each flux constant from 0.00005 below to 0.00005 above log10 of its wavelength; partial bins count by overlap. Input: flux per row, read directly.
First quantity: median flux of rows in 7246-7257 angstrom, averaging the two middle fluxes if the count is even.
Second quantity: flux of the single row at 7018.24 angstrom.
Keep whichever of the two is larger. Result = 8.11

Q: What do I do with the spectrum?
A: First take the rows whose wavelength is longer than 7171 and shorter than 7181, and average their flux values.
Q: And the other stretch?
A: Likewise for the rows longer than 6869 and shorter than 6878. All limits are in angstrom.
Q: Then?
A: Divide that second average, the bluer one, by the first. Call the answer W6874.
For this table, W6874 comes 1.09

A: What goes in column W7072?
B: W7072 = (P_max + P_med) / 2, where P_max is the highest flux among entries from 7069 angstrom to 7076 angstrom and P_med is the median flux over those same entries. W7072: 7.93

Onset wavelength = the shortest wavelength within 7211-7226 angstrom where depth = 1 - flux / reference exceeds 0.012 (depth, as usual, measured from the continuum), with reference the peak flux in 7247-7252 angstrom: 7211.54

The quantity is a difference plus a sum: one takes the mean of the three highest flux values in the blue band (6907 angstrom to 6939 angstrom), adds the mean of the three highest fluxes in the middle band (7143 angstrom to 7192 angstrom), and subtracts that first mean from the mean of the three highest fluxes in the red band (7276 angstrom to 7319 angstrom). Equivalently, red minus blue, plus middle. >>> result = 7.11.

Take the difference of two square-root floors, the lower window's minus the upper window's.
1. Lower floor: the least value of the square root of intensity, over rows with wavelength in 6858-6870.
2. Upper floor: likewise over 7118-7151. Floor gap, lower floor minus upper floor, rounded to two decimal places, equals 0.16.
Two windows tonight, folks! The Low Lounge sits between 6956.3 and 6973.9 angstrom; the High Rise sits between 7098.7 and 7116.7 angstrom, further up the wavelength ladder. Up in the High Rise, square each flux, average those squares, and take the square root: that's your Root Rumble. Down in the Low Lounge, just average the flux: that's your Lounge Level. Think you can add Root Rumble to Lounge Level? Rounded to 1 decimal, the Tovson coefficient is 16.1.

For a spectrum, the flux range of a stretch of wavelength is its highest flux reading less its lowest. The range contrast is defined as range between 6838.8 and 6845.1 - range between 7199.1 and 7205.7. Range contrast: -0.16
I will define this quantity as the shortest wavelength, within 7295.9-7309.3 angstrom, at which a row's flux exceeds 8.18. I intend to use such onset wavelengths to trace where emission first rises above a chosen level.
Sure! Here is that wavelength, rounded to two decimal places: 7305.14 angstrom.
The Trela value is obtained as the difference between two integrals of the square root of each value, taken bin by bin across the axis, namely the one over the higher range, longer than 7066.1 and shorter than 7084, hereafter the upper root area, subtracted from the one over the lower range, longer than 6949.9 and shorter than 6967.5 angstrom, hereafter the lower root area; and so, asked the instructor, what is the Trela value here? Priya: 1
